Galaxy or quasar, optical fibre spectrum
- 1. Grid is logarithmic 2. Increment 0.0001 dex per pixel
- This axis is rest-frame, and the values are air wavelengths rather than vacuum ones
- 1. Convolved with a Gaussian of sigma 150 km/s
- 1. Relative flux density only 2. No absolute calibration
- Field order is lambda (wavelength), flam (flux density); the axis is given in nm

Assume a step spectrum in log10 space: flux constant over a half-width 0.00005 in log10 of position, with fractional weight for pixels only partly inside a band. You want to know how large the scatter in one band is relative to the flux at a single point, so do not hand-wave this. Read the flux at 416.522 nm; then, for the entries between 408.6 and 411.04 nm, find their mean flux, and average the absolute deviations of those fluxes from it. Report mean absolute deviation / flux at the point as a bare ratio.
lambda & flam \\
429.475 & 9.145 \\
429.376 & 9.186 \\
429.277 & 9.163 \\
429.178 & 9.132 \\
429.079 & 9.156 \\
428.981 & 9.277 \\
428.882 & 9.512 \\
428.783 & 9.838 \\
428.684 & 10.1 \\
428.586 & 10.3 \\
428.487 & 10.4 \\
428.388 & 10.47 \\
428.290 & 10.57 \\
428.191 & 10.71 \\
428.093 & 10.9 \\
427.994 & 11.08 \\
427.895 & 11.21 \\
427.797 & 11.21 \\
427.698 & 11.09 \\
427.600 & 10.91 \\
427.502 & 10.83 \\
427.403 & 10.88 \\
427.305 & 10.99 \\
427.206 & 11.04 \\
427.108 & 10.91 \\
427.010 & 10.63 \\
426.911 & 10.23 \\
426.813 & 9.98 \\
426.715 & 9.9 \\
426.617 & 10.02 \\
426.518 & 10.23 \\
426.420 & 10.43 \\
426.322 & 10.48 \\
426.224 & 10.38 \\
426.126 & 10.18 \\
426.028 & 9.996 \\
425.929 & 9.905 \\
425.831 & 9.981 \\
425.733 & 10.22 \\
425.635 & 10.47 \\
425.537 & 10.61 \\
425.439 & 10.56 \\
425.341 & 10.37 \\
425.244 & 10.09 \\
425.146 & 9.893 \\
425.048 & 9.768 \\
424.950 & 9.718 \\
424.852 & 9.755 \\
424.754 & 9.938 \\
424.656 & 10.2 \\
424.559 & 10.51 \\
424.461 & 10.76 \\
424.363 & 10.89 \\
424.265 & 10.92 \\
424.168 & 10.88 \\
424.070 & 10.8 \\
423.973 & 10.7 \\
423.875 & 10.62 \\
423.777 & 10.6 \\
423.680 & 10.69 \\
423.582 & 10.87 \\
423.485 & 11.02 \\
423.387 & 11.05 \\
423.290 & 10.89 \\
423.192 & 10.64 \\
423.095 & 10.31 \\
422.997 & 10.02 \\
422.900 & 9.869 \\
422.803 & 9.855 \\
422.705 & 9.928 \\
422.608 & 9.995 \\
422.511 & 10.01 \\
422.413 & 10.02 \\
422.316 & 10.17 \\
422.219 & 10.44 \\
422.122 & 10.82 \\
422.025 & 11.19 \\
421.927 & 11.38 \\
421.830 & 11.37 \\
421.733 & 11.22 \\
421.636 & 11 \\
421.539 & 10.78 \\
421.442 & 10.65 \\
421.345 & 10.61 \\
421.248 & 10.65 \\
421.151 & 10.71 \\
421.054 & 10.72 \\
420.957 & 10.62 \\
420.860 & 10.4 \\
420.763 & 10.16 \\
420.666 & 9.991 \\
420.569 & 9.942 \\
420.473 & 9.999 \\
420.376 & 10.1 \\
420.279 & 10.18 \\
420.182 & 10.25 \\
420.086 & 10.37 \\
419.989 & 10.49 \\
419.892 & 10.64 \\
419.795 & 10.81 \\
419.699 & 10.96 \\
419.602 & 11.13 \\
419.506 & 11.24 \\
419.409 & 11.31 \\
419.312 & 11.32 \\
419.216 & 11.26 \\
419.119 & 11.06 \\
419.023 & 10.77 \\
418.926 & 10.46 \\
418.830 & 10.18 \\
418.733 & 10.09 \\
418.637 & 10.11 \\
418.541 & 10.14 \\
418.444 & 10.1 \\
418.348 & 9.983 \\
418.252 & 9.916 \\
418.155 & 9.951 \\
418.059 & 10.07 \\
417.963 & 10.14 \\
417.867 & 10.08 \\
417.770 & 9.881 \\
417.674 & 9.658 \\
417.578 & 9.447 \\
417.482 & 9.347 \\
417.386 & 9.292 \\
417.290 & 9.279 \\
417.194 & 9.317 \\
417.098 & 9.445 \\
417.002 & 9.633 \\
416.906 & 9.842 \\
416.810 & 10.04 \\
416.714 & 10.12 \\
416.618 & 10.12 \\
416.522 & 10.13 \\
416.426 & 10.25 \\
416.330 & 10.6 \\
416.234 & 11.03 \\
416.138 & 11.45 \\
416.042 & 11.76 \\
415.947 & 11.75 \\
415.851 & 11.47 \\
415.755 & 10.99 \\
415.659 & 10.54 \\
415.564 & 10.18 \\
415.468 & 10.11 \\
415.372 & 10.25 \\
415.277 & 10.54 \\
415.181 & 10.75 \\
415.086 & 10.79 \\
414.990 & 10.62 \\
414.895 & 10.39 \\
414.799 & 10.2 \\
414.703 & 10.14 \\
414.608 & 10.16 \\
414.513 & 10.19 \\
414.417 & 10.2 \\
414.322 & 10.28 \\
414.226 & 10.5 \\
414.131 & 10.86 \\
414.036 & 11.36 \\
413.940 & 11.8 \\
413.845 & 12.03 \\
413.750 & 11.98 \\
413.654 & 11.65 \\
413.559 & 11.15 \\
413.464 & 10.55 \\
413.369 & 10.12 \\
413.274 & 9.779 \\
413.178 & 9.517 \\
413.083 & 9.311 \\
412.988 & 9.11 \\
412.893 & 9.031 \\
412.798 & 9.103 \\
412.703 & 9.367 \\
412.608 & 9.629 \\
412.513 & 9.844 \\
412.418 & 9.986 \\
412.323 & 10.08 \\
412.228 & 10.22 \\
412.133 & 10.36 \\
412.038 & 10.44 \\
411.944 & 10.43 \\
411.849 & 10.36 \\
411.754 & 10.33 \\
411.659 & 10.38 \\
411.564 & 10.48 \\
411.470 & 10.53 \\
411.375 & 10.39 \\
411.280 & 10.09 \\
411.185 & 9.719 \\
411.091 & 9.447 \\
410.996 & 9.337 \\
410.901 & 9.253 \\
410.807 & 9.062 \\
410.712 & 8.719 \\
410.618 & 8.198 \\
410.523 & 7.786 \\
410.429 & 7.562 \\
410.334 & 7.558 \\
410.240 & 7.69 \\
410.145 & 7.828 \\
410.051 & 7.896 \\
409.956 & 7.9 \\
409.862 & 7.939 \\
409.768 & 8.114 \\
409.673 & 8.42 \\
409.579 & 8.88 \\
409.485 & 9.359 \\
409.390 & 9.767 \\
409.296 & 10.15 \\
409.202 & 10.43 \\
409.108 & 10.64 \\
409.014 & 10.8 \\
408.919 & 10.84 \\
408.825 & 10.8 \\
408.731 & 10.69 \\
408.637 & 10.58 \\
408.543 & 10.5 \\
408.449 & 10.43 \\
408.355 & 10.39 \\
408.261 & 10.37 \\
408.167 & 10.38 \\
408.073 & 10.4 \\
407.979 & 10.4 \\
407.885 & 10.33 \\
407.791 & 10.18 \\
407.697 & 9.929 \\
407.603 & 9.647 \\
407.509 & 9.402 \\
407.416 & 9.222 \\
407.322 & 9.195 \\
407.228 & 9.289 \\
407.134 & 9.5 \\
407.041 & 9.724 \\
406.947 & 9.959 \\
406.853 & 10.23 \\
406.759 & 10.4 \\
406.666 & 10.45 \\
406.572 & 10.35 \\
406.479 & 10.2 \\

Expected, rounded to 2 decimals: 0.10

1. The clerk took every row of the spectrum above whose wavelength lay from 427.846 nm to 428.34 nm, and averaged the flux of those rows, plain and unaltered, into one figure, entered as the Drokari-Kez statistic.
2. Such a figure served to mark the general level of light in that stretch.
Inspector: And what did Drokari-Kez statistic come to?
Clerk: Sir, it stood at 10.9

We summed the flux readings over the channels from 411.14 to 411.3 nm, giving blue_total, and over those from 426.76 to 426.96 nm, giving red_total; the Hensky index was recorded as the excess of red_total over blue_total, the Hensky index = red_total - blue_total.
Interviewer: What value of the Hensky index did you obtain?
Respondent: 0.4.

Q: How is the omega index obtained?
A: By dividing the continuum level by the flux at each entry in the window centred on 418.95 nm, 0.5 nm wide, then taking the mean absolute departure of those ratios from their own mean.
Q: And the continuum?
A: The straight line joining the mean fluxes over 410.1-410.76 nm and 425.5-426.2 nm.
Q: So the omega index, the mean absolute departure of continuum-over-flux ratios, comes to 0.025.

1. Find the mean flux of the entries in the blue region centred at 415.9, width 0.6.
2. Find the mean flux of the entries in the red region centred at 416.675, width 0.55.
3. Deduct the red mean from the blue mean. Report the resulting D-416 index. 1.2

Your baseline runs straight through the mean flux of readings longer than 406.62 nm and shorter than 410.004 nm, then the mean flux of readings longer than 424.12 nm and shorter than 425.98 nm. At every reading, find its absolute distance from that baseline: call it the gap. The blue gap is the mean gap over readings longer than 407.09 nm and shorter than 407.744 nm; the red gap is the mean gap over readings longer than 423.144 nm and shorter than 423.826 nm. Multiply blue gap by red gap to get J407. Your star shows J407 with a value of 0.24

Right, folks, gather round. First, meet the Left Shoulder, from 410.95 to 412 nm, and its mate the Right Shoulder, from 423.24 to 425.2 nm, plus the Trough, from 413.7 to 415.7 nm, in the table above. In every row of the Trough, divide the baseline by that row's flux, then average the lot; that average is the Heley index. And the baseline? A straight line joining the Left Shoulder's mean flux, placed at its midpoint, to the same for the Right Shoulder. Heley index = 0.96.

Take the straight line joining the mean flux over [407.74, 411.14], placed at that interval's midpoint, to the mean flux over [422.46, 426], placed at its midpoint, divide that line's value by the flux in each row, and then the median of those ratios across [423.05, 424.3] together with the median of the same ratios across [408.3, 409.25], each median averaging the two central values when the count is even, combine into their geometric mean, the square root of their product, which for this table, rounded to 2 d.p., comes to 0.92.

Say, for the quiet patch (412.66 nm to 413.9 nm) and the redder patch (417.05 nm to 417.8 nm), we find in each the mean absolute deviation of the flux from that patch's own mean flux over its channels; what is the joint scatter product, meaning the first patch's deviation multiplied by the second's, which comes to 0.15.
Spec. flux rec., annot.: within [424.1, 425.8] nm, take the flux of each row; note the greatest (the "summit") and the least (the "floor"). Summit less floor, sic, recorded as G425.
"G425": 1.2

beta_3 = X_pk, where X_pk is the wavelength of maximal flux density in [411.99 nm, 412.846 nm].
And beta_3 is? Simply 412.038 nm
